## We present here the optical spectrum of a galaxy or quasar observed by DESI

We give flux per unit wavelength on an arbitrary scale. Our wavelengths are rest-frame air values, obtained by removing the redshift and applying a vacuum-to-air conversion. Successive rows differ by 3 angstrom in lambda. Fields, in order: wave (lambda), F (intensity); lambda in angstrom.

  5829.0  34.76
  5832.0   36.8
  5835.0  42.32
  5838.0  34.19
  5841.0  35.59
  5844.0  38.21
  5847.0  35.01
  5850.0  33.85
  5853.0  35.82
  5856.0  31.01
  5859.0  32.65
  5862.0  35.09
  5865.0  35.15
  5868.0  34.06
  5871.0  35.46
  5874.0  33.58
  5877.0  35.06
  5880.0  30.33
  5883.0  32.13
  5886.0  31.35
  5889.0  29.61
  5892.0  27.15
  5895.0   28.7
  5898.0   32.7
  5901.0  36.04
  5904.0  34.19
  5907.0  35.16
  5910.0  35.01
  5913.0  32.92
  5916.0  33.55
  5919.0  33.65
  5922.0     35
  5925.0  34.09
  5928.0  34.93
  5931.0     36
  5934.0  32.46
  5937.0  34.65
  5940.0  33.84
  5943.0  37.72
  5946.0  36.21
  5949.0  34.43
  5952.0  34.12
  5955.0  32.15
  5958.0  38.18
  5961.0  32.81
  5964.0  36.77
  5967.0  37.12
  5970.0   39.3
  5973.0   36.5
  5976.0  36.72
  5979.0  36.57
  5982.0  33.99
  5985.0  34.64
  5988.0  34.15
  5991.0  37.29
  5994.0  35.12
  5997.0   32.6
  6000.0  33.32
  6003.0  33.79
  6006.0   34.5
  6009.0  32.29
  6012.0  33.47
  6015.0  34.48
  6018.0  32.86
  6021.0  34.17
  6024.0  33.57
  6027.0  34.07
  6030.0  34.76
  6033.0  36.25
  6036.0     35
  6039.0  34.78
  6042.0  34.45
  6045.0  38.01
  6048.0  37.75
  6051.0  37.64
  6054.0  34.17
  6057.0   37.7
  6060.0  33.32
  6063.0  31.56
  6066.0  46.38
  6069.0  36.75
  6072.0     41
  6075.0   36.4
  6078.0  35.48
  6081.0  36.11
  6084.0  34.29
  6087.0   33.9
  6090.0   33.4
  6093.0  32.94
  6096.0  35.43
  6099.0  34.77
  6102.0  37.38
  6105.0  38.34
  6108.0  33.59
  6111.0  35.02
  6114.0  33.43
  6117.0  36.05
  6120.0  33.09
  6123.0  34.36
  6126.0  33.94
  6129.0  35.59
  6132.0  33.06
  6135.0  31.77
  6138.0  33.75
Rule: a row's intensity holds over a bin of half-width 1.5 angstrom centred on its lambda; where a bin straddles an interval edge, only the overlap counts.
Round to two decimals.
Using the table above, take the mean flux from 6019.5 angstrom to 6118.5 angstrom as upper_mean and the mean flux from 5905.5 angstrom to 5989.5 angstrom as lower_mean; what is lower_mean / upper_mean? 0.98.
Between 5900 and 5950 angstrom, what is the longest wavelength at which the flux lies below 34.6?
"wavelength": 5949.0 angstrom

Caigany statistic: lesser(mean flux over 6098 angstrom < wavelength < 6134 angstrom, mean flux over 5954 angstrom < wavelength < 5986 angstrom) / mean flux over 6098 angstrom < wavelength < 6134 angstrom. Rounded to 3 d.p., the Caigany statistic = 1.000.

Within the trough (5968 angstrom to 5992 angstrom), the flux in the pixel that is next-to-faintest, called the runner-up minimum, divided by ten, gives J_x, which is 3.4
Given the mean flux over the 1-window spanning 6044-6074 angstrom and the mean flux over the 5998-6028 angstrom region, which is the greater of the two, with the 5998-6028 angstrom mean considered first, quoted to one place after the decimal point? 37.4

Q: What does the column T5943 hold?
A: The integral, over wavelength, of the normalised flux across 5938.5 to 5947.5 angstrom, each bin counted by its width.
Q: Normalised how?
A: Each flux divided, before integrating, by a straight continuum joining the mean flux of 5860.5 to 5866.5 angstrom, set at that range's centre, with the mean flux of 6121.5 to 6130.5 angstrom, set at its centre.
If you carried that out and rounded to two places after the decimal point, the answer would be 9.24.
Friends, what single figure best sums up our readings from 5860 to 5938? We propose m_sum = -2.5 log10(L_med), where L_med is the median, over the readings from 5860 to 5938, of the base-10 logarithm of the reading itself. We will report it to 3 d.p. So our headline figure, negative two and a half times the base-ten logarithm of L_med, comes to -0.463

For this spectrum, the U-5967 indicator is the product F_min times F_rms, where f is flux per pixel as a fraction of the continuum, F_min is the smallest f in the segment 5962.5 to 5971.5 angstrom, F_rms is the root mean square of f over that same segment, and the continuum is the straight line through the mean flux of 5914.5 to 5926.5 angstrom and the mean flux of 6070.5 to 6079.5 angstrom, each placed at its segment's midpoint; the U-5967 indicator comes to 1.13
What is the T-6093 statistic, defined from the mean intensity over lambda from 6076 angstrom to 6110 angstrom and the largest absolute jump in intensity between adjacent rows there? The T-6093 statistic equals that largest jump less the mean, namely -30.3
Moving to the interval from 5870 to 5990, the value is -28.2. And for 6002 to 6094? -20.5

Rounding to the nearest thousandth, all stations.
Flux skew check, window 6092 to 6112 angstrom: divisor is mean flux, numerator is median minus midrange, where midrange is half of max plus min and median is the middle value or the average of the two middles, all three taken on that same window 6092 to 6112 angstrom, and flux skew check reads -0.018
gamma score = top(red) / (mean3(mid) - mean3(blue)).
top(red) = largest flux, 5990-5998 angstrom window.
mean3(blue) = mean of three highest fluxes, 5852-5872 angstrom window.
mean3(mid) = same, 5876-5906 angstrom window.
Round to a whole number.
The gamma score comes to -98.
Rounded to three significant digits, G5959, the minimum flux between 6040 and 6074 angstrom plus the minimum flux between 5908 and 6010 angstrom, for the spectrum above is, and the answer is 63.7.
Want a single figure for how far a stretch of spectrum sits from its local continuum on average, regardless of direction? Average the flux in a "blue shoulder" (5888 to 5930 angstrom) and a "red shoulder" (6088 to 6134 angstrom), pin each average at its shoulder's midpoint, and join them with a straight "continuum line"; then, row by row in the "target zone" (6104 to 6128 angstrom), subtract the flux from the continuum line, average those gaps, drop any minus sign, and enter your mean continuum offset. 0.0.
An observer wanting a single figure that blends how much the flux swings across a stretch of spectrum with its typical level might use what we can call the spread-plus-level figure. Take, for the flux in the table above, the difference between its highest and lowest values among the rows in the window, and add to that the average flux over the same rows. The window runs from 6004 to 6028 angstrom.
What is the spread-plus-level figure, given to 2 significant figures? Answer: 36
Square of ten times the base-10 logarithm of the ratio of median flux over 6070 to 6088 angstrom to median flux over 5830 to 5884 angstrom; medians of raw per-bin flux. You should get 0.009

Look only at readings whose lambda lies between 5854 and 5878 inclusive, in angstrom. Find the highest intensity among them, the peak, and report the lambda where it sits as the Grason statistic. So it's 5871.0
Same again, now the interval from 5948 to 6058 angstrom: 5970.0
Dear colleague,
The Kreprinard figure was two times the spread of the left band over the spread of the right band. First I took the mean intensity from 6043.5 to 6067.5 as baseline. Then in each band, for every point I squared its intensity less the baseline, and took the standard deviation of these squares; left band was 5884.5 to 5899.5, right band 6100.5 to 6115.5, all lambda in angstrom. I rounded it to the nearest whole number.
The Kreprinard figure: 10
